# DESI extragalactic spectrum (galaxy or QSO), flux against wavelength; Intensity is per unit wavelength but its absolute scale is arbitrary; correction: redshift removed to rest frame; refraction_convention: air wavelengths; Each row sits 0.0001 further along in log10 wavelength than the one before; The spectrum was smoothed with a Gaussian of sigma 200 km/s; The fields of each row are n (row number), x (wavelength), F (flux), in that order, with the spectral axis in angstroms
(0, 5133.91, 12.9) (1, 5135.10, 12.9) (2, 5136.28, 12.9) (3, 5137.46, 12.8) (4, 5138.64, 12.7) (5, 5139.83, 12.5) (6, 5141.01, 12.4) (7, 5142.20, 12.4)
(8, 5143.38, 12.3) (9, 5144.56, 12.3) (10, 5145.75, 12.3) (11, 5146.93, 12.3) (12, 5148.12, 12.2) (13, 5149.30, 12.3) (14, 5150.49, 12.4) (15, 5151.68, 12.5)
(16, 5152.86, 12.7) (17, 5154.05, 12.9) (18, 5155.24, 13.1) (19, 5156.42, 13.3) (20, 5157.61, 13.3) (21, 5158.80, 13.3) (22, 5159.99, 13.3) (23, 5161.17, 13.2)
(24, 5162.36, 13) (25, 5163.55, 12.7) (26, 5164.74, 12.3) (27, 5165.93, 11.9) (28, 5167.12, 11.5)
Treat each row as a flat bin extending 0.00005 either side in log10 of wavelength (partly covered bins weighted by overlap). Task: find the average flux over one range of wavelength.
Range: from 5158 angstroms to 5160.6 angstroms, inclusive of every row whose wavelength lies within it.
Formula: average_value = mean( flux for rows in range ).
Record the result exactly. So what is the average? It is 13.3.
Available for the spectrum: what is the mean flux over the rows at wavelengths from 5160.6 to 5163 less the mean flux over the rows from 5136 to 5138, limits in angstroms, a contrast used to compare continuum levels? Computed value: 0.2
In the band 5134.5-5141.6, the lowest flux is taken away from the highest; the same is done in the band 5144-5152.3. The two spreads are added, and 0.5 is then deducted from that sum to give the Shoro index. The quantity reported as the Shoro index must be 0.30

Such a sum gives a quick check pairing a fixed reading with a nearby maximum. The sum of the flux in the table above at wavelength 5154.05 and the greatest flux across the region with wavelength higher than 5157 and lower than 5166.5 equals 26.2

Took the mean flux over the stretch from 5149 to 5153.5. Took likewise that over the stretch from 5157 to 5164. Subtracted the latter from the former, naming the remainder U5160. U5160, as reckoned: -0.66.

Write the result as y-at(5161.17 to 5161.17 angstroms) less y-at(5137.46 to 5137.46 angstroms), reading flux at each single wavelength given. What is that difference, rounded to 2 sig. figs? 0.40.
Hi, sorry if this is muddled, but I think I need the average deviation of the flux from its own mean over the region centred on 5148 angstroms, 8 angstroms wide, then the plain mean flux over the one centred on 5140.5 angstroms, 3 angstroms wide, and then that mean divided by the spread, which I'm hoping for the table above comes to 179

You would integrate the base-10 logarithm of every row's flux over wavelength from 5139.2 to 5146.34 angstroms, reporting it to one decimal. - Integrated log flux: 7.8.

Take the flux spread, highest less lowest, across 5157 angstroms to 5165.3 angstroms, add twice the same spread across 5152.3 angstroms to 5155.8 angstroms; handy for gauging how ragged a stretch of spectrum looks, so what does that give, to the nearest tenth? 1.8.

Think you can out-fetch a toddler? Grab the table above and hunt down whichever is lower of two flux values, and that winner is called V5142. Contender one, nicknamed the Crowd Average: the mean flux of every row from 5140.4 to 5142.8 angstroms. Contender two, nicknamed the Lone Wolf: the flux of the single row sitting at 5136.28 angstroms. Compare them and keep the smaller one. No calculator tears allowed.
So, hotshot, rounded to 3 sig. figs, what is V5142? 12.4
